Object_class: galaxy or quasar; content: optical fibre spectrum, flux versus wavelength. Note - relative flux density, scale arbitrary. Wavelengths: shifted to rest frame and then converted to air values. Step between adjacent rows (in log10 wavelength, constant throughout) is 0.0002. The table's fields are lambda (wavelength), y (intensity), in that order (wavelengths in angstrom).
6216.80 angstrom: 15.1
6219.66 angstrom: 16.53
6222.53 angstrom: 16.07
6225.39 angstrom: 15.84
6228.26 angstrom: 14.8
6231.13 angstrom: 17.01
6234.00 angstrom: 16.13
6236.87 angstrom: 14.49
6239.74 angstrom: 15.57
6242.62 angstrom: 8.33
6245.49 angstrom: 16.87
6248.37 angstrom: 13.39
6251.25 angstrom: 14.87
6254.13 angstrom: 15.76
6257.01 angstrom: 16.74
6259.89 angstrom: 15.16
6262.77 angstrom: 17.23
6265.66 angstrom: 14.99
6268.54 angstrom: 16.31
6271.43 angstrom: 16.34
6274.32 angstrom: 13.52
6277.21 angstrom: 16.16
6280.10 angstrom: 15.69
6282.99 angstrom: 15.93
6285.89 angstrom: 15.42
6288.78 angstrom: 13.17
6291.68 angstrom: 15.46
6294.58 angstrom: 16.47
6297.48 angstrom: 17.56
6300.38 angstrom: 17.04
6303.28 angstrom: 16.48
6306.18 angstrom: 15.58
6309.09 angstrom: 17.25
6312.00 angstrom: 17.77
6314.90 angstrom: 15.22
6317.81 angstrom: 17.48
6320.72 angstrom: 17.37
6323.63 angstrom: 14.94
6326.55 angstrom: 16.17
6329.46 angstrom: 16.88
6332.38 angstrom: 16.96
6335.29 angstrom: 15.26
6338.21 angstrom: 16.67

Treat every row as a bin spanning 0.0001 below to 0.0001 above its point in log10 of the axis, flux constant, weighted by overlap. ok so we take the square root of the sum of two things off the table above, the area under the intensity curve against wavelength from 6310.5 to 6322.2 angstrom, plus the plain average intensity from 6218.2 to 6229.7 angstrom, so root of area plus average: 14.6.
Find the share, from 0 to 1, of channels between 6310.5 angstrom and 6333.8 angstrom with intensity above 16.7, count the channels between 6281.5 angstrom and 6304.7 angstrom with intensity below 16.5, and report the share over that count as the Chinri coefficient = 0.10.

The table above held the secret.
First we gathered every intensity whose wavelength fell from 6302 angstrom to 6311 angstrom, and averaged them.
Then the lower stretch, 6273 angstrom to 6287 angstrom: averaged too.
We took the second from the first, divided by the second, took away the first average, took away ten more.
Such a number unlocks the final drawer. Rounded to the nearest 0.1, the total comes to -26.4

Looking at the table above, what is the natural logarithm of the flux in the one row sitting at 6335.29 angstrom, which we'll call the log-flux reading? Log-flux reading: 2.73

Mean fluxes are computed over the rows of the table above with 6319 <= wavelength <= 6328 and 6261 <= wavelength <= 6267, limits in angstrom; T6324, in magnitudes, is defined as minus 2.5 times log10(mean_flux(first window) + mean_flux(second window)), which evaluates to -3.77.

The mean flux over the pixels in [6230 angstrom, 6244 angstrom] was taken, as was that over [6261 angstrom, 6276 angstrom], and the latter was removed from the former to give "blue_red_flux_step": -1.4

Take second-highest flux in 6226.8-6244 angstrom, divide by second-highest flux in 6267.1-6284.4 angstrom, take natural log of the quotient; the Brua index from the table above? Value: -0.01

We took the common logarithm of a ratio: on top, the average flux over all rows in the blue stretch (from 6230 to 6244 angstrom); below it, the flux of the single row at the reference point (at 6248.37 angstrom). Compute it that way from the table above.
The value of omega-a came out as 0.03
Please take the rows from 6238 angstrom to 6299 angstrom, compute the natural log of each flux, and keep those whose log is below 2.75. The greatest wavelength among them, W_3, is 6291.68 angstrom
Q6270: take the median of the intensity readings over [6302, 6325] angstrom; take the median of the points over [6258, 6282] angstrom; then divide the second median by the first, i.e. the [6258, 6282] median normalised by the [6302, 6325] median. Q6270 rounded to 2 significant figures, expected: 0.94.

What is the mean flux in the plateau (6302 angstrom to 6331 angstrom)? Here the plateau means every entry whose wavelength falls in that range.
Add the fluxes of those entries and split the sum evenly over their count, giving 16.5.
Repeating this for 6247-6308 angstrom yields 15.7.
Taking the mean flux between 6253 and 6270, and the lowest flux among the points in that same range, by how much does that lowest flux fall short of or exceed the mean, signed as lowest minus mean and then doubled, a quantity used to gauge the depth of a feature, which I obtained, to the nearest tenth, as -2.1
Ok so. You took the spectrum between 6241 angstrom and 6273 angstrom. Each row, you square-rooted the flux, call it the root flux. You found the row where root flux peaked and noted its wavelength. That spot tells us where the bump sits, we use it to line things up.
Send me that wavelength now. 6262.77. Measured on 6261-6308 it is 6297.48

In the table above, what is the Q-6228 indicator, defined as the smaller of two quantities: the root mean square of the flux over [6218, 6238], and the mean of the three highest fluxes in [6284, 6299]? 15.9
